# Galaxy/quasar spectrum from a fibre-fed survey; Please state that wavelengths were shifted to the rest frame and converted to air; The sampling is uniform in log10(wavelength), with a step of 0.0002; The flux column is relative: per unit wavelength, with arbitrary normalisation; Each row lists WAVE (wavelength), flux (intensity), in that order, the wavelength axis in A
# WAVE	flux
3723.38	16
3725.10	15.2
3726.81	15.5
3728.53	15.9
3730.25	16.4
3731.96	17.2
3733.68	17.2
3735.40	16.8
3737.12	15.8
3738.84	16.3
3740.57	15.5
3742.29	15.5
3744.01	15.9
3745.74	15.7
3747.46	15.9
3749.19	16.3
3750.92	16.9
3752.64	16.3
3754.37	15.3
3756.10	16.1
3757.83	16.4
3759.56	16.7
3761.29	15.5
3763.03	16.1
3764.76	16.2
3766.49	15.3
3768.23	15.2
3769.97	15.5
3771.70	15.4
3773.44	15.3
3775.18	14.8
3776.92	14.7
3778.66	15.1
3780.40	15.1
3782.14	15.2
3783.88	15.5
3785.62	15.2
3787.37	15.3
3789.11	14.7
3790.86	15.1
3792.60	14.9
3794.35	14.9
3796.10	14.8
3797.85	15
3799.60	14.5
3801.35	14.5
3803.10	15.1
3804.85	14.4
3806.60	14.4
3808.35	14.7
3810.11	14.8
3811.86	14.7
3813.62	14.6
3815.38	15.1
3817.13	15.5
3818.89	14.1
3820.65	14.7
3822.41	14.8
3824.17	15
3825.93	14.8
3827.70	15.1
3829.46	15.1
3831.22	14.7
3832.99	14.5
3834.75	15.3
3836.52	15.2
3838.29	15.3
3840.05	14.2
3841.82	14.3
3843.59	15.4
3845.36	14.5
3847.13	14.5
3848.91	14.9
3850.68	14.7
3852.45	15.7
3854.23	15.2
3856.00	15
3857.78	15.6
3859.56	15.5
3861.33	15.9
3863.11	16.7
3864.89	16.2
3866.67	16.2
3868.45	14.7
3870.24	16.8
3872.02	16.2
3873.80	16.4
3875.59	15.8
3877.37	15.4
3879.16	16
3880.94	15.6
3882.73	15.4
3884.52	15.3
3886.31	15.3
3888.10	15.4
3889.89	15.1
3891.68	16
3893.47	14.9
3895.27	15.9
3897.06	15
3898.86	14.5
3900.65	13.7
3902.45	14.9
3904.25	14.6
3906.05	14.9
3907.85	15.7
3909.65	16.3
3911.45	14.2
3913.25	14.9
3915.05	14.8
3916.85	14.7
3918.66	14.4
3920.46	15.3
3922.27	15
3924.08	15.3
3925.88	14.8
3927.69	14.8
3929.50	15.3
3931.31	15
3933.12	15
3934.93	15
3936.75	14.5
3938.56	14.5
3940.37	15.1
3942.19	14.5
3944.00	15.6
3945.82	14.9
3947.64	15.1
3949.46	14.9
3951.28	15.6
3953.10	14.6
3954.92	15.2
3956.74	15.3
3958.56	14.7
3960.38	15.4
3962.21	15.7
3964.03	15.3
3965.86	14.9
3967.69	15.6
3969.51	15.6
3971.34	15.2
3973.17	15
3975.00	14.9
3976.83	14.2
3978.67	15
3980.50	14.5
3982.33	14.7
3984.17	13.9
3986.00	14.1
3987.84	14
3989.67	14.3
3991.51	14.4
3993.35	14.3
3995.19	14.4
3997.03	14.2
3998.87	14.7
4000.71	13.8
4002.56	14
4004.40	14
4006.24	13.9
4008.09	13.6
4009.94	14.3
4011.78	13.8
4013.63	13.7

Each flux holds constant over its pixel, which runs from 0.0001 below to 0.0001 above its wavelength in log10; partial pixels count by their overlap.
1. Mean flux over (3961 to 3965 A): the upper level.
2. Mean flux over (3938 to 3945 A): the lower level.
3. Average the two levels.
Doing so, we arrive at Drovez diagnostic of 15.2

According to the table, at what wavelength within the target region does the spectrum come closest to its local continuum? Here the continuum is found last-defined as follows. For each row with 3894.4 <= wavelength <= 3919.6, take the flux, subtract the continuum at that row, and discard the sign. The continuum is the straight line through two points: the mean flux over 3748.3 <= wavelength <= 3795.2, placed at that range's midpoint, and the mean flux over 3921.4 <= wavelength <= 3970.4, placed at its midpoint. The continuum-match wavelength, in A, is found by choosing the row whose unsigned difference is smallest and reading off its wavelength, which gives 3897.06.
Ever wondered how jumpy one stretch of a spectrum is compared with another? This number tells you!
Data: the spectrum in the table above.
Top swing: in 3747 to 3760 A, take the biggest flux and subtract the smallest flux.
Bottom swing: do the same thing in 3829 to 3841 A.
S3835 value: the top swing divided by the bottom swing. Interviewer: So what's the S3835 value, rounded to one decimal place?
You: 1.5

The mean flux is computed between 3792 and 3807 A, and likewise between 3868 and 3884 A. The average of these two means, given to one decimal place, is 15.3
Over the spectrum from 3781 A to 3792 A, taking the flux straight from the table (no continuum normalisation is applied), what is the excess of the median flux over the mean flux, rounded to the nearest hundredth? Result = 0.03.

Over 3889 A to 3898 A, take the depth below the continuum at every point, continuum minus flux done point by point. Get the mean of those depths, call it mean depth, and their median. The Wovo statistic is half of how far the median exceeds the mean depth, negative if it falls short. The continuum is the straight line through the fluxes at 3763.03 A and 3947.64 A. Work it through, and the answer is 0.15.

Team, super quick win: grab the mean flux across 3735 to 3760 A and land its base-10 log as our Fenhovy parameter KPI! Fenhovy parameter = 1.21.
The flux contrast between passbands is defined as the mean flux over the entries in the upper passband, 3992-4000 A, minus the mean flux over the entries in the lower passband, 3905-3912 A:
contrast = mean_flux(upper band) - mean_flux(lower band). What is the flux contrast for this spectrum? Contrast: -0.9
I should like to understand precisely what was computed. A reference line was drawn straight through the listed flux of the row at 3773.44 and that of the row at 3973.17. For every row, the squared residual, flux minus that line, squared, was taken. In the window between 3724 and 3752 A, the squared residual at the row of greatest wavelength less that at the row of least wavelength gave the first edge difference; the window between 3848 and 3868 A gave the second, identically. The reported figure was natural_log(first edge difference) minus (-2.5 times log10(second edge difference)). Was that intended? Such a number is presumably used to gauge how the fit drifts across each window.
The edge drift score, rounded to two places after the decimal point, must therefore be 0.88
